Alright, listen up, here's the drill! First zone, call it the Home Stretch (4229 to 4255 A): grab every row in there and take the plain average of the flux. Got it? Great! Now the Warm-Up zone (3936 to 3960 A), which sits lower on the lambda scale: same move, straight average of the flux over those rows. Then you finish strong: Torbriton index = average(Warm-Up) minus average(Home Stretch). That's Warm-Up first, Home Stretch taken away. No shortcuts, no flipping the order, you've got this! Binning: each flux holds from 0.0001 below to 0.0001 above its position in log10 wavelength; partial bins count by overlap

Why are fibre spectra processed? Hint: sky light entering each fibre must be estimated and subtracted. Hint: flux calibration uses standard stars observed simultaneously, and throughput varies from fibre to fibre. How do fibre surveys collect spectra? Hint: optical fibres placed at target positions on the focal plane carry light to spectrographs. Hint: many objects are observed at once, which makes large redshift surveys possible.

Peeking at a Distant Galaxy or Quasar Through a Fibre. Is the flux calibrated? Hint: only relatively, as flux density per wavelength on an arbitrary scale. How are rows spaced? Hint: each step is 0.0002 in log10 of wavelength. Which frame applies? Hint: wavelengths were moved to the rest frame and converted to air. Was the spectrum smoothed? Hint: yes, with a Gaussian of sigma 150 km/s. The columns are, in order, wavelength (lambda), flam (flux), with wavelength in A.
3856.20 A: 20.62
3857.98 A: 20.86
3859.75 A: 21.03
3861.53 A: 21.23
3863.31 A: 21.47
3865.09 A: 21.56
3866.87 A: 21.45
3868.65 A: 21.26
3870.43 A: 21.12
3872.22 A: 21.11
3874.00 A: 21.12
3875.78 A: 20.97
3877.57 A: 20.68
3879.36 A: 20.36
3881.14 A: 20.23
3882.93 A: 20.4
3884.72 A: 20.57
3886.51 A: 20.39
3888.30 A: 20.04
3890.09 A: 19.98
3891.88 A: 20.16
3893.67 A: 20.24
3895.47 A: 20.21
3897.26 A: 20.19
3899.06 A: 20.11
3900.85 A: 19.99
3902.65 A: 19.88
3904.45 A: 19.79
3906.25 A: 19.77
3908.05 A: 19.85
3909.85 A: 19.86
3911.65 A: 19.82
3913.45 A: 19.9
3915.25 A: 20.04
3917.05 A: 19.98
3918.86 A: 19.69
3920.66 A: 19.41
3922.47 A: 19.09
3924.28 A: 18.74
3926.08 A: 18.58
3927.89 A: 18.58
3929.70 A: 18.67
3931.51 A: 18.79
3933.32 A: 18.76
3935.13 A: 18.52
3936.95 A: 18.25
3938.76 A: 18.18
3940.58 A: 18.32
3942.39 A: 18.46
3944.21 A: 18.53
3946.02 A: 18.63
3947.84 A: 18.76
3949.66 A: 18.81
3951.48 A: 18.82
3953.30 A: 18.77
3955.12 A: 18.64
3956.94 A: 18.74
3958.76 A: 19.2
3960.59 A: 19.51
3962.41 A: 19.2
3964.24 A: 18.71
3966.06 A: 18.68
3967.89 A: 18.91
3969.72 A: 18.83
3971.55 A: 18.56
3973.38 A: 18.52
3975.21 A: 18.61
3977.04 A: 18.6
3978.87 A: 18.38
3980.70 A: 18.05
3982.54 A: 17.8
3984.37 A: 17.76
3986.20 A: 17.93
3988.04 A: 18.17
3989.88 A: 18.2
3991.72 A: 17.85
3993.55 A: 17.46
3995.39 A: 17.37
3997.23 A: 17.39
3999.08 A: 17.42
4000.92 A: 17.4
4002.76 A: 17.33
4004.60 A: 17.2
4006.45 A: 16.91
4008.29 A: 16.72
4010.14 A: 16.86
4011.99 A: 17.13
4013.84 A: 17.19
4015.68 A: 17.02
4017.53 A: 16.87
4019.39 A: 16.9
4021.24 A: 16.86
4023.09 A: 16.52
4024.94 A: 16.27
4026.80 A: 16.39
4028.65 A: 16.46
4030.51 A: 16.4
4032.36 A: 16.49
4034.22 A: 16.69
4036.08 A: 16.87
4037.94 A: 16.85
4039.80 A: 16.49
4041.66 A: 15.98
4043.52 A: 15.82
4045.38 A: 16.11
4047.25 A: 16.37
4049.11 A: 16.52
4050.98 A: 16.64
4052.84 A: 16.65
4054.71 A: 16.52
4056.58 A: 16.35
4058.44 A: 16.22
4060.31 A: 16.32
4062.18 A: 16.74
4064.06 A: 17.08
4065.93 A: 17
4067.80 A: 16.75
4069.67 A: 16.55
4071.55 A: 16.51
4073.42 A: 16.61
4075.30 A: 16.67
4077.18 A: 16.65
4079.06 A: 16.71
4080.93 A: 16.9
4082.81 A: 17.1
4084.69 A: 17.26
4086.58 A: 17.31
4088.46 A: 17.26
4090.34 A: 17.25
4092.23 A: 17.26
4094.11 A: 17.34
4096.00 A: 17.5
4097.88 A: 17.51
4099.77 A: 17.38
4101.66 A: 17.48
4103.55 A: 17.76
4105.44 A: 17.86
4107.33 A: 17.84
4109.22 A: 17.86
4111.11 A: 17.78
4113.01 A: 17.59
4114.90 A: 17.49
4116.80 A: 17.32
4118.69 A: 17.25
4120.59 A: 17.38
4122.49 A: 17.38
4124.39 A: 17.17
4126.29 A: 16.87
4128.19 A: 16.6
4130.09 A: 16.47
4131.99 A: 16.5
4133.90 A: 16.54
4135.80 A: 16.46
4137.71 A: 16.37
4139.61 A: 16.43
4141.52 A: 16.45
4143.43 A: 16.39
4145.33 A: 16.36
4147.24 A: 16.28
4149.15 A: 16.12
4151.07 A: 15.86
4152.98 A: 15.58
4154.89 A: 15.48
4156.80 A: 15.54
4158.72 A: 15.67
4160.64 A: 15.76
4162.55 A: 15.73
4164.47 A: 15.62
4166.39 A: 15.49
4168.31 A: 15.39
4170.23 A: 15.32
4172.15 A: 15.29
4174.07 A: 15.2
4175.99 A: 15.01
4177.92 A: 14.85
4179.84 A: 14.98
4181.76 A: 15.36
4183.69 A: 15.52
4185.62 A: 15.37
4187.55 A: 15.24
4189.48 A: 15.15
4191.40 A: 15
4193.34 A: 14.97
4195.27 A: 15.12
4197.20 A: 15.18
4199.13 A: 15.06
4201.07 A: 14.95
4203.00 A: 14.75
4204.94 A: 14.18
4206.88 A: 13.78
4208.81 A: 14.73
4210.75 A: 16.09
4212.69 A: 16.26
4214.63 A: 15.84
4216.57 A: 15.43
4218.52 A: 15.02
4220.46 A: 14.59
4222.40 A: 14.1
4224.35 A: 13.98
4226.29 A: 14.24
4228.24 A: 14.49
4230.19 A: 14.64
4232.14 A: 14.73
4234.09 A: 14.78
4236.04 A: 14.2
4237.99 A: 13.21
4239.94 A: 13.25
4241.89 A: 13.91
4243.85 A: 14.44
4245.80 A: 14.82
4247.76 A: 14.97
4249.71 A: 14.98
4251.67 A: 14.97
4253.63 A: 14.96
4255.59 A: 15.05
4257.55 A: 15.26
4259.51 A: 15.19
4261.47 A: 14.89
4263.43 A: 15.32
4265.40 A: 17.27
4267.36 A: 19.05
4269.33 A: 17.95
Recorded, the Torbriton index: 4.2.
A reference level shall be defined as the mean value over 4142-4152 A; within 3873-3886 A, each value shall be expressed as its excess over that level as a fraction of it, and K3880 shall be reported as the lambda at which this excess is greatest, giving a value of 3874.00 A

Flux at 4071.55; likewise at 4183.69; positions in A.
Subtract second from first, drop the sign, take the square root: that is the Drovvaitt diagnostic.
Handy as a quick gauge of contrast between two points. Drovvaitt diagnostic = 1.0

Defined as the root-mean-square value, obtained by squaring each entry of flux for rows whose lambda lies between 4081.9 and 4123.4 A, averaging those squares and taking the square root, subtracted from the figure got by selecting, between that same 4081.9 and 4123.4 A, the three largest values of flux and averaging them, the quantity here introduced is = 0.39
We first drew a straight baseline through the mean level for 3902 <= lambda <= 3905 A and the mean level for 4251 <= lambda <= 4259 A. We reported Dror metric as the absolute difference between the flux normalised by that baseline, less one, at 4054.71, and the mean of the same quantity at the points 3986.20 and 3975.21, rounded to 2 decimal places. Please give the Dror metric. 0.04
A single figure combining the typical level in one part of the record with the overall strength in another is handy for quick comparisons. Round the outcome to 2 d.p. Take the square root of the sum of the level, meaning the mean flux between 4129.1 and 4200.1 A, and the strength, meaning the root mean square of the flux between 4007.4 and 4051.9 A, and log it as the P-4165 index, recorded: 5.68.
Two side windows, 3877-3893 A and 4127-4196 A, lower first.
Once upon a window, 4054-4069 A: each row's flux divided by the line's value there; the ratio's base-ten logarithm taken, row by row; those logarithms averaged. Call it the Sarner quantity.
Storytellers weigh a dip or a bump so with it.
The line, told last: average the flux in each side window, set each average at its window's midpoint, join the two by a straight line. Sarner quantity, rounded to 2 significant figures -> -0.019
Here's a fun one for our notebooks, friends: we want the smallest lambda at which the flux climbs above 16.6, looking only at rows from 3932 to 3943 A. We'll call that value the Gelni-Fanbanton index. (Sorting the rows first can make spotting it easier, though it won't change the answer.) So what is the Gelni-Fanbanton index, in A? 3933.32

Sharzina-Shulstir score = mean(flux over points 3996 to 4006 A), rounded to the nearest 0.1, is 17.3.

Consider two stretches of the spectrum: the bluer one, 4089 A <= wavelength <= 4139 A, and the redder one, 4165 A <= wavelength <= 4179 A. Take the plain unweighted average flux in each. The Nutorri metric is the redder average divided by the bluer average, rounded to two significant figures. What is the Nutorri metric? 0.88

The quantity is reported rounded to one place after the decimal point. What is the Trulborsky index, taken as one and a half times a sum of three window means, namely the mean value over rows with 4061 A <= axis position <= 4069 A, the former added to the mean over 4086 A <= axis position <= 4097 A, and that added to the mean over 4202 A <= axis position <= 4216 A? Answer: 74.0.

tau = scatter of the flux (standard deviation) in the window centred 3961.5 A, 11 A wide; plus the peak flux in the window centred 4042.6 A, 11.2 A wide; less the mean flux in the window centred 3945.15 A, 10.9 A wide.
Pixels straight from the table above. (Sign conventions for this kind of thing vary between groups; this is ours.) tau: -1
